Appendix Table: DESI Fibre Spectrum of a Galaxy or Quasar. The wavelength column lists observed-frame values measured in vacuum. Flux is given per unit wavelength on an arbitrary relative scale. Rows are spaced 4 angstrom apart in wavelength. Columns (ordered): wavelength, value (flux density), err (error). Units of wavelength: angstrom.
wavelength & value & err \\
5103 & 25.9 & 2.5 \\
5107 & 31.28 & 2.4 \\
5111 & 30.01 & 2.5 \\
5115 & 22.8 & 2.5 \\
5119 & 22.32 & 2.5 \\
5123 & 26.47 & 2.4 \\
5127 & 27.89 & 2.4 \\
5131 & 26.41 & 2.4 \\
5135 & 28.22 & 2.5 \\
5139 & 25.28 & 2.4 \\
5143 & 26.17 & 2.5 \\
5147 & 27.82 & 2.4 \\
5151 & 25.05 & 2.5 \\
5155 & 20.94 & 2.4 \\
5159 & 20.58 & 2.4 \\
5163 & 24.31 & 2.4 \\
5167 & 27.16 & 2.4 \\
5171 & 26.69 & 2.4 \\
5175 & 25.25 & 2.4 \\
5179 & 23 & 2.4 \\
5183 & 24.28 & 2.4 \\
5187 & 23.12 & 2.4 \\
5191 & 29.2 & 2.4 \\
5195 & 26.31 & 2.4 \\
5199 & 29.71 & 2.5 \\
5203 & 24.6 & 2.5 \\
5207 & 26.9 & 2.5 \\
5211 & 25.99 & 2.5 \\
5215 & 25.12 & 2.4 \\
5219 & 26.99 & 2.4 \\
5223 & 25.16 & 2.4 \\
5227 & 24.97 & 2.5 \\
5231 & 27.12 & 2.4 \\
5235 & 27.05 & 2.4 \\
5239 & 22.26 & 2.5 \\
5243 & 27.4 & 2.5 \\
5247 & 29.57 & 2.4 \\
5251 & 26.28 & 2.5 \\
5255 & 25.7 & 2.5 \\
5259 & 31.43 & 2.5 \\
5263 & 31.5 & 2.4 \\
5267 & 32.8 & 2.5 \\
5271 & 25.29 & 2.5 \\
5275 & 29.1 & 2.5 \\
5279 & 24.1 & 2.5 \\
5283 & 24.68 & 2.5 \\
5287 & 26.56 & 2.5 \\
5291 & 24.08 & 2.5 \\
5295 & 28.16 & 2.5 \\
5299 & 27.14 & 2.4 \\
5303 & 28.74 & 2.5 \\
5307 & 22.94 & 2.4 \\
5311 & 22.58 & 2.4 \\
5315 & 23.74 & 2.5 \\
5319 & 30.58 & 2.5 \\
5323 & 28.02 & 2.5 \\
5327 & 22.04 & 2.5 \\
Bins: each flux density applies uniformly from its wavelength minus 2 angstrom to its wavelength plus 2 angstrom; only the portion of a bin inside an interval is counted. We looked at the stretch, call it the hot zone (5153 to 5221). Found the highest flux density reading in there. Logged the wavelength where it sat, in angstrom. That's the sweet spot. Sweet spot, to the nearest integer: 5199 angstrom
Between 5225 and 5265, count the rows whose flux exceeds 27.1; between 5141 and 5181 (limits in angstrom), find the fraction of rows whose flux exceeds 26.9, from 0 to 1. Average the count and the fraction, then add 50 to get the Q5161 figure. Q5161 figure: 52.6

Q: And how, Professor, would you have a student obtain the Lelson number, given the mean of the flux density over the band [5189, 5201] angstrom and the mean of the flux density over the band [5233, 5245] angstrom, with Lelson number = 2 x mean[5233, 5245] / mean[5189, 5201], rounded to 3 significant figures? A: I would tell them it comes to 1.80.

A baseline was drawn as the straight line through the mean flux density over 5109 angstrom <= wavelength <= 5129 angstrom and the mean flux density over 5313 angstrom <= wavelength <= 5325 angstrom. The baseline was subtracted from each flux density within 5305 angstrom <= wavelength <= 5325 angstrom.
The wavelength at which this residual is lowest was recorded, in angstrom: 5311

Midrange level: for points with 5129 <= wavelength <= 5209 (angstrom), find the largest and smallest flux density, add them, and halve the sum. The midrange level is 25.1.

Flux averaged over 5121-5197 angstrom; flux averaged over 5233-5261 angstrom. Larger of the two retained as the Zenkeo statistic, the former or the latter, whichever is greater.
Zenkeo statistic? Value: 27.1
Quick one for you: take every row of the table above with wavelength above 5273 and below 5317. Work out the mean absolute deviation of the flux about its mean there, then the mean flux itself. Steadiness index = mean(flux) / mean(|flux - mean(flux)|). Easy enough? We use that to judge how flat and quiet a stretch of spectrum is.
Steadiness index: 12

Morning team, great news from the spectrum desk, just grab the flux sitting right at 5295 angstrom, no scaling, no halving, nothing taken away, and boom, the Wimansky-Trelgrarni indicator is 28.16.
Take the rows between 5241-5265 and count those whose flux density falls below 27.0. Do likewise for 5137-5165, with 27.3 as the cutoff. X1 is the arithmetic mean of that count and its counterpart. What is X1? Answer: 4.0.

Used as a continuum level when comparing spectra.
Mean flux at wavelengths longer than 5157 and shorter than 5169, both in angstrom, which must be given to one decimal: 24.0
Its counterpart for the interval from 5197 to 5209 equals 27.1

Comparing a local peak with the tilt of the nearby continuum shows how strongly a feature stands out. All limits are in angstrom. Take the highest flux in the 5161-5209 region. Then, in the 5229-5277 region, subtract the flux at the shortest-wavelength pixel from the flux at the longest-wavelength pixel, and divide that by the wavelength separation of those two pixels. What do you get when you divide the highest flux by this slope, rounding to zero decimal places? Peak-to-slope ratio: 660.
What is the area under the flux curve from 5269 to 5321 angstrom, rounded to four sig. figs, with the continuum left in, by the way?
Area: 1351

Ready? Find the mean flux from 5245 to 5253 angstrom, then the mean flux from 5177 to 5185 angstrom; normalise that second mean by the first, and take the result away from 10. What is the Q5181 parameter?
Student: 9.15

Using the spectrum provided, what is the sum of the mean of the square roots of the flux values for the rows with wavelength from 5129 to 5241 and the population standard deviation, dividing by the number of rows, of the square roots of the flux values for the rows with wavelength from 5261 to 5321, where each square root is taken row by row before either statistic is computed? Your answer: 5.35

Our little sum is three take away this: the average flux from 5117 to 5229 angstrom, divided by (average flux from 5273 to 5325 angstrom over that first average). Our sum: -22.0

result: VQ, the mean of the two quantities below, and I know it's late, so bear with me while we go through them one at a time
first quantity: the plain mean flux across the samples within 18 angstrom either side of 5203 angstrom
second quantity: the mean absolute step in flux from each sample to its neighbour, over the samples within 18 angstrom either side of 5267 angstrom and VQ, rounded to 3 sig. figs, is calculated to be 14.8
